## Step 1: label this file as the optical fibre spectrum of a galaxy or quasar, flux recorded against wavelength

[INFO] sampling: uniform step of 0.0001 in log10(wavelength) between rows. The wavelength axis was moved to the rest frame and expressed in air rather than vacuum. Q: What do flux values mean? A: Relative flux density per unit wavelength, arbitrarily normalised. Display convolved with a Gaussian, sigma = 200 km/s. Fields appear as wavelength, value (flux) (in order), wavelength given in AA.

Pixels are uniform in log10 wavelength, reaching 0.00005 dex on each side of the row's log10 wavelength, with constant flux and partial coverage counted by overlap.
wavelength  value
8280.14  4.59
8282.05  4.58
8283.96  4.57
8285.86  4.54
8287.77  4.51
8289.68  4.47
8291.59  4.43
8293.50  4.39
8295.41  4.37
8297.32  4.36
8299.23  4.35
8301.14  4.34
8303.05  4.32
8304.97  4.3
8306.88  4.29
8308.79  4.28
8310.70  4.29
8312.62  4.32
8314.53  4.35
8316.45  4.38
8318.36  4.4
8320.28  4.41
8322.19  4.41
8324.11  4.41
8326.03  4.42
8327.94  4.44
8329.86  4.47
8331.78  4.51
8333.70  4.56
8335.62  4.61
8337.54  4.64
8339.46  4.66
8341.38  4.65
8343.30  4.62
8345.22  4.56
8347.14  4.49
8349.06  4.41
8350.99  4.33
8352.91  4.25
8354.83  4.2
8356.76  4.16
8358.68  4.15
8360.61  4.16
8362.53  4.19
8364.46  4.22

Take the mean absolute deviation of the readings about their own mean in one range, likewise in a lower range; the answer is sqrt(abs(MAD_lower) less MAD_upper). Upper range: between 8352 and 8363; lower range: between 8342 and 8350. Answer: 0.204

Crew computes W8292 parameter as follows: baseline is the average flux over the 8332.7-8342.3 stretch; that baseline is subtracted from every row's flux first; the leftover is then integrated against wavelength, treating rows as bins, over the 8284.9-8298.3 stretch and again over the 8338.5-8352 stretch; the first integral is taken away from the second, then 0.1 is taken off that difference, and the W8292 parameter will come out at 1.1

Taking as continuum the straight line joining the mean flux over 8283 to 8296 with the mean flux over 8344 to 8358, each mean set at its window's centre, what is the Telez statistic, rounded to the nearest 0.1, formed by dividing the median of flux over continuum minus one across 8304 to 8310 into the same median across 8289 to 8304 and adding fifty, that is 50.6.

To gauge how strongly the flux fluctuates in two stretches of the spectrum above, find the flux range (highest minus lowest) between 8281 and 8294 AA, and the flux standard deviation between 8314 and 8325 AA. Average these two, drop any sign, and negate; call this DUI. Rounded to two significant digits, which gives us -0.11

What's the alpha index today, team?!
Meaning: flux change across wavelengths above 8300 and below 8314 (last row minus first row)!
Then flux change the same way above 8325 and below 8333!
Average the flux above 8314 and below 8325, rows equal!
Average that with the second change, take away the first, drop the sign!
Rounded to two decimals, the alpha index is 2.26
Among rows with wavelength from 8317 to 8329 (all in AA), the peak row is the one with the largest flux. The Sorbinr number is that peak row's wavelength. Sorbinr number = 8327.94 AA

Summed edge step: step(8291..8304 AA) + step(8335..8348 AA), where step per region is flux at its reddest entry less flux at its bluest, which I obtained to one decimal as -0.2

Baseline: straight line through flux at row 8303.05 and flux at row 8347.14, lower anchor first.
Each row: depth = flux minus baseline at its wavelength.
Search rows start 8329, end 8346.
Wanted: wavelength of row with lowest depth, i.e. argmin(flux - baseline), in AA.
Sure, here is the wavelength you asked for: 8329.86 AA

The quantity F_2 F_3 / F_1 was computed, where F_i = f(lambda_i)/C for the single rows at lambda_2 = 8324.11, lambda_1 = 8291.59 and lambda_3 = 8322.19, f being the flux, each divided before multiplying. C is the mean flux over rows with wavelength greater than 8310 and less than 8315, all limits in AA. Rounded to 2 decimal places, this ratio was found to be 1.02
